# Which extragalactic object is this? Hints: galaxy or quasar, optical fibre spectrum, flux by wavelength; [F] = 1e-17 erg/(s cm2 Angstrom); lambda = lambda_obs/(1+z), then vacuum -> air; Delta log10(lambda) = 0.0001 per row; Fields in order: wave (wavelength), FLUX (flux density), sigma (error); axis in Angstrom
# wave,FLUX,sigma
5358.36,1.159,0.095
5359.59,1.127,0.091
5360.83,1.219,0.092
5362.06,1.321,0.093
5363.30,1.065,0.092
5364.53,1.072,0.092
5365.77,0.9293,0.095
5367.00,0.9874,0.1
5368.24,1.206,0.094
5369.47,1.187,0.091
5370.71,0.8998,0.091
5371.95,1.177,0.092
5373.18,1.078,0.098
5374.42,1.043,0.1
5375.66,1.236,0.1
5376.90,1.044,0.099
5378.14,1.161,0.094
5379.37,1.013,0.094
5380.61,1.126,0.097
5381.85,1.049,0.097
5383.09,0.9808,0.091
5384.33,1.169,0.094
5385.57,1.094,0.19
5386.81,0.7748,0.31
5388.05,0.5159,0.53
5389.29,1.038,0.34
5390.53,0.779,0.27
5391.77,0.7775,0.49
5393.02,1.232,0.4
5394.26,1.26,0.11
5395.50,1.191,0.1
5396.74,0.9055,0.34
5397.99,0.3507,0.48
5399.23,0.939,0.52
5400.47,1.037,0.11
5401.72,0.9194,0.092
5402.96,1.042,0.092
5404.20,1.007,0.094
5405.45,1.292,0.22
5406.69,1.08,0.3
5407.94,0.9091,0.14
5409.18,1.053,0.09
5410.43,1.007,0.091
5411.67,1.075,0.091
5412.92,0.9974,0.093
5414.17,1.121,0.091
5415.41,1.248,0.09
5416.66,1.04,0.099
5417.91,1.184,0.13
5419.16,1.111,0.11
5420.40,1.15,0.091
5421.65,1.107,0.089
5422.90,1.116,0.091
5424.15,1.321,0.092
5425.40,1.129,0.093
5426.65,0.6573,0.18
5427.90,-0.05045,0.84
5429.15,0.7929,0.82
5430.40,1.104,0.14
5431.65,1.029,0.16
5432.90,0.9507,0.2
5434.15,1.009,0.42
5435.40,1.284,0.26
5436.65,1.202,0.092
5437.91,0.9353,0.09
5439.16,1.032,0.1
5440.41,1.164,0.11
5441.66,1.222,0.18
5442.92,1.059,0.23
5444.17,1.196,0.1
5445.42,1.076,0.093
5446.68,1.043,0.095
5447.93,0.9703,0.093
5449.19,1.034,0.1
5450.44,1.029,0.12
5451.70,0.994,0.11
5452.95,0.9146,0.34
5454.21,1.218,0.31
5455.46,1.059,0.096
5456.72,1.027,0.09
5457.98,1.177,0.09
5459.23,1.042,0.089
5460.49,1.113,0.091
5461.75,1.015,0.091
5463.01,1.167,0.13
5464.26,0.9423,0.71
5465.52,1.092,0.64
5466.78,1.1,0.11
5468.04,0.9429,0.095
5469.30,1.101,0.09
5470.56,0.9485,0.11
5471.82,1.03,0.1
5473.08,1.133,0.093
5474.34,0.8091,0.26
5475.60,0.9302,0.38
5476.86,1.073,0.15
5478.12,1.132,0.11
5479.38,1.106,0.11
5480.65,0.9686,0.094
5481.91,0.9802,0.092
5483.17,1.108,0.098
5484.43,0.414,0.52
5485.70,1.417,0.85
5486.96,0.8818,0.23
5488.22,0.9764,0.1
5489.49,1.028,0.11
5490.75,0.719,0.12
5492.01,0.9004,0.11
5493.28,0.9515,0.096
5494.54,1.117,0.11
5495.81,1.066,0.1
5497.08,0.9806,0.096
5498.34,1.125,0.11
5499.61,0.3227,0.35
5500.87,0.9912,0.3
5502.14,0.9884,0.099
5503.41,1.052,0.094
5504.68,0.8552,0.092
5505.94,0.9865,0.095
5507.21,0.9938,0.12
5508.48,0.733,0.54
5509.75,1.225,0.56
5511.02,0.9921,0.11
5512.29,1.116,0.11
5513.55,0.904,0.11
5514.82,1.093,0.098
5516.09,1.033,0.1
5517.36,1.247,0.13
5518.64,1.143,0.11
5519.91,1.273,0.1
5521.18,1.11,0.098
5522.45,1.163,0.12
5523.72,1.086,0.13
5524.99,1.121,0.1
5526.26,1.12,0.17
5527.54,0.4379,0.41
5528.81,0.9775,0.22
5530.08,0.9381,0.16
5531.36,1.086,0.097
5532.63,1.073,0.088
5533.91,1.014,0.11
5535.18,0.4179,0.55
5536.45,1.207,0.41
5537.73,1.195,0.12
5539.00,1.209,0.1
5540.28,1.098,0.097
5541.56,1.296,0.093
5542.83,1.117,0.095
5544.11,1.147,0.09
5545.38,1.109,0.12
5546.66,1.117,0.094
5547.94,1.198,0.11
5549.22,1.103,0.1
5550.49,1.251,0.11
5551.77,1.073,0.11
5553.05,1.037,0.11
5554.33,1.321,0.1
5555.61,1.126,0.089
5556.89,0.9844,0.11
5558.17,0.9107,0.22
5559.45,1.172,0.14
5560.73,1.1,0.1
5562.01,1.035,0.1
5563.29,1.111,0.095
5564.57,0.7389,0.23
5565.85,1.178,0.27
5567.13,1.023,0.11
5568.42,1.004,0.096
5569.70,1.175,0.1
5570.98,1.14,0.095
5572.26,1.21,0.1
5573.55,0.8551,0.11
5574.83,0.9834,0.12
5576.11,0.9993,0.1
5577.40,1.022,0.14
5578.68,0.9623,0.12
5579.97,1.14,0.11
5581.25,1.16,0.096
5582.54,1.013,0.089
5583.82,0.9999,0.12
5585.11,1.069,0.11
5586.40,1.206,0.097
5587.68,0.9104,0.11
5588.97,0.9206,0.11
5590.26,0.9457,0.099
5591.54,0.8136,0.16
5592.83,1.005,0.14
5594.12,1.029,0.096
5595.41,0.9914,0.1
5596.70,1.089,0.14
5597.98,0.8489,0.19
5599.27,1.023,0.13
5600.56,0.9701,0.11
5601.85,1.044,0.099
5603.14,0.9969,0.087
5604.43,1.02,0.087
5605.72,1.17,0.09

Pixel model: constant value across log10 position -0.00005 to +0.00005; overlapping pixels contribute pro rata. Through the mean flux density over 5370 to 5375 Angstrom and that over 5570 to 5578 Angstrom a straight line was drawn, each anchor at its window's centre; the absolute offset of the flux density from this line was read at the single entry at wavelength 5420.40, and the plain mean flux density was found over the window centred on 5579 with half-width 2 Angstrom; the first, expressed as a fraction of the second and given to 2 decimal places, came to 0.10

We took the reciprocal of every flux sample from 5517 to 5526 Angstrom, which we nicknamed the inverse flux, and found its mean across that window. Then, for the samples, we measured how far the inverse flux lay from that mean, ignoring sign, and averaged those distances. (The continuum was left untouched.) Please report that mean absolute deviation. 0.040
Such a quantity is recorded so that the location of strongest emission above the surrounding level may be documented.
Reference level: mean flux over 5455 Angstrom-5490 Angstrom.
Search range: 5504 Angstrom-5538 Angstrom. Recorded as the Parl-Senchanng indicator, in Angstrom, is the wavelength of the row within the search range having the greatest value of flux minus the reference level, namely 5519.91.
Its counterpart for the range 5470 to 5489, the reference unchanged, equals 5485.70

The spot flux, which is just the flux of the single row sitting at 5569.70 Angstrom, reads 1.175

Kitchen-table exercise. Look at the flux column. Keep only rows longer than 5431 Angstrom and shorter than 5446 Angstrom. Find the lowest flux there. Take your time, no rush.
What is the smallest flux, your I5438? 0.9353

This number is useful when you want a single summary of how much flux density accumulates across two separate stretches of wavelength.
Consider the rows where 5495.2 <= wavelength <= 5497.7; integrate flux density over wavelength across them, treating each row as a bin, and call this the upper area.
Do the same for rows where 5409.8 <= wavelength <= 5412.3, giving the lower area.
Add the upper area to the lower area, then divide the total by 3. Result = 1.7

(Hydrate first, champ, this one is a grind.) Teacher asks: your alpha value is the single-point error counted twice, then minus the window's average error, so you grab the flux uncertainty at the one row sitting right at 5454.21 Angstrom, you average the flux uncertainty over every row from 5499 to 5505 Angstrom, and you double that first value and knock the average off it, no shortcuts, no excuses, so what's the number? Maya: 0.43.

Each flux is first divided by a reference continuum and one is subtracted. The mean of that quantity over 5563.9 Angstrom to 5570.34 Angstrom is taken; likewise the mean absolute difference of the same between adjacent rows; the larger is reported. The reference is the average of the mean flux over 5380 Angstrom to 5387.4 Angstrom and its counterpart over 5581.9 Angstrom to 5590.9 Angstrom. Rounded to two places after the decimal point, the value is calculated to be 0.19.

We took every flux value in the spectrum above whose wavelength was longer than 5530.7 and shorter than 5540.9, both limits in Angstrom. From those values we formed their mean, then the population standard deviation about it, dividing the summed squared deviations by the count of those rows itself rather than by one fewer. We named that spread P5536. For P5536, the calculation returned 0.24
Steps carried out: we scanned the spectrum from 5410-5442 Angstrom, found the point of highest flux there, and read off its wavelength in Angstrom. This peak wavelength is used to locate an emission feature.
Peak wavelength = 5424.15 Angstrom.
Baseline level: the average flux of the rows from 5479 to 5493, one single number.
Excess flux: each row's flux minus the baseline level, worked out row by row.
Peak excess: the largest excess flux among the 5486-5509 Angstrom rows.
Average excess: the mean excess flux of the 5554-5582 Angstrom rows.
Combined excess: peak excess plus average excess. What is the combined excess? 0.28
